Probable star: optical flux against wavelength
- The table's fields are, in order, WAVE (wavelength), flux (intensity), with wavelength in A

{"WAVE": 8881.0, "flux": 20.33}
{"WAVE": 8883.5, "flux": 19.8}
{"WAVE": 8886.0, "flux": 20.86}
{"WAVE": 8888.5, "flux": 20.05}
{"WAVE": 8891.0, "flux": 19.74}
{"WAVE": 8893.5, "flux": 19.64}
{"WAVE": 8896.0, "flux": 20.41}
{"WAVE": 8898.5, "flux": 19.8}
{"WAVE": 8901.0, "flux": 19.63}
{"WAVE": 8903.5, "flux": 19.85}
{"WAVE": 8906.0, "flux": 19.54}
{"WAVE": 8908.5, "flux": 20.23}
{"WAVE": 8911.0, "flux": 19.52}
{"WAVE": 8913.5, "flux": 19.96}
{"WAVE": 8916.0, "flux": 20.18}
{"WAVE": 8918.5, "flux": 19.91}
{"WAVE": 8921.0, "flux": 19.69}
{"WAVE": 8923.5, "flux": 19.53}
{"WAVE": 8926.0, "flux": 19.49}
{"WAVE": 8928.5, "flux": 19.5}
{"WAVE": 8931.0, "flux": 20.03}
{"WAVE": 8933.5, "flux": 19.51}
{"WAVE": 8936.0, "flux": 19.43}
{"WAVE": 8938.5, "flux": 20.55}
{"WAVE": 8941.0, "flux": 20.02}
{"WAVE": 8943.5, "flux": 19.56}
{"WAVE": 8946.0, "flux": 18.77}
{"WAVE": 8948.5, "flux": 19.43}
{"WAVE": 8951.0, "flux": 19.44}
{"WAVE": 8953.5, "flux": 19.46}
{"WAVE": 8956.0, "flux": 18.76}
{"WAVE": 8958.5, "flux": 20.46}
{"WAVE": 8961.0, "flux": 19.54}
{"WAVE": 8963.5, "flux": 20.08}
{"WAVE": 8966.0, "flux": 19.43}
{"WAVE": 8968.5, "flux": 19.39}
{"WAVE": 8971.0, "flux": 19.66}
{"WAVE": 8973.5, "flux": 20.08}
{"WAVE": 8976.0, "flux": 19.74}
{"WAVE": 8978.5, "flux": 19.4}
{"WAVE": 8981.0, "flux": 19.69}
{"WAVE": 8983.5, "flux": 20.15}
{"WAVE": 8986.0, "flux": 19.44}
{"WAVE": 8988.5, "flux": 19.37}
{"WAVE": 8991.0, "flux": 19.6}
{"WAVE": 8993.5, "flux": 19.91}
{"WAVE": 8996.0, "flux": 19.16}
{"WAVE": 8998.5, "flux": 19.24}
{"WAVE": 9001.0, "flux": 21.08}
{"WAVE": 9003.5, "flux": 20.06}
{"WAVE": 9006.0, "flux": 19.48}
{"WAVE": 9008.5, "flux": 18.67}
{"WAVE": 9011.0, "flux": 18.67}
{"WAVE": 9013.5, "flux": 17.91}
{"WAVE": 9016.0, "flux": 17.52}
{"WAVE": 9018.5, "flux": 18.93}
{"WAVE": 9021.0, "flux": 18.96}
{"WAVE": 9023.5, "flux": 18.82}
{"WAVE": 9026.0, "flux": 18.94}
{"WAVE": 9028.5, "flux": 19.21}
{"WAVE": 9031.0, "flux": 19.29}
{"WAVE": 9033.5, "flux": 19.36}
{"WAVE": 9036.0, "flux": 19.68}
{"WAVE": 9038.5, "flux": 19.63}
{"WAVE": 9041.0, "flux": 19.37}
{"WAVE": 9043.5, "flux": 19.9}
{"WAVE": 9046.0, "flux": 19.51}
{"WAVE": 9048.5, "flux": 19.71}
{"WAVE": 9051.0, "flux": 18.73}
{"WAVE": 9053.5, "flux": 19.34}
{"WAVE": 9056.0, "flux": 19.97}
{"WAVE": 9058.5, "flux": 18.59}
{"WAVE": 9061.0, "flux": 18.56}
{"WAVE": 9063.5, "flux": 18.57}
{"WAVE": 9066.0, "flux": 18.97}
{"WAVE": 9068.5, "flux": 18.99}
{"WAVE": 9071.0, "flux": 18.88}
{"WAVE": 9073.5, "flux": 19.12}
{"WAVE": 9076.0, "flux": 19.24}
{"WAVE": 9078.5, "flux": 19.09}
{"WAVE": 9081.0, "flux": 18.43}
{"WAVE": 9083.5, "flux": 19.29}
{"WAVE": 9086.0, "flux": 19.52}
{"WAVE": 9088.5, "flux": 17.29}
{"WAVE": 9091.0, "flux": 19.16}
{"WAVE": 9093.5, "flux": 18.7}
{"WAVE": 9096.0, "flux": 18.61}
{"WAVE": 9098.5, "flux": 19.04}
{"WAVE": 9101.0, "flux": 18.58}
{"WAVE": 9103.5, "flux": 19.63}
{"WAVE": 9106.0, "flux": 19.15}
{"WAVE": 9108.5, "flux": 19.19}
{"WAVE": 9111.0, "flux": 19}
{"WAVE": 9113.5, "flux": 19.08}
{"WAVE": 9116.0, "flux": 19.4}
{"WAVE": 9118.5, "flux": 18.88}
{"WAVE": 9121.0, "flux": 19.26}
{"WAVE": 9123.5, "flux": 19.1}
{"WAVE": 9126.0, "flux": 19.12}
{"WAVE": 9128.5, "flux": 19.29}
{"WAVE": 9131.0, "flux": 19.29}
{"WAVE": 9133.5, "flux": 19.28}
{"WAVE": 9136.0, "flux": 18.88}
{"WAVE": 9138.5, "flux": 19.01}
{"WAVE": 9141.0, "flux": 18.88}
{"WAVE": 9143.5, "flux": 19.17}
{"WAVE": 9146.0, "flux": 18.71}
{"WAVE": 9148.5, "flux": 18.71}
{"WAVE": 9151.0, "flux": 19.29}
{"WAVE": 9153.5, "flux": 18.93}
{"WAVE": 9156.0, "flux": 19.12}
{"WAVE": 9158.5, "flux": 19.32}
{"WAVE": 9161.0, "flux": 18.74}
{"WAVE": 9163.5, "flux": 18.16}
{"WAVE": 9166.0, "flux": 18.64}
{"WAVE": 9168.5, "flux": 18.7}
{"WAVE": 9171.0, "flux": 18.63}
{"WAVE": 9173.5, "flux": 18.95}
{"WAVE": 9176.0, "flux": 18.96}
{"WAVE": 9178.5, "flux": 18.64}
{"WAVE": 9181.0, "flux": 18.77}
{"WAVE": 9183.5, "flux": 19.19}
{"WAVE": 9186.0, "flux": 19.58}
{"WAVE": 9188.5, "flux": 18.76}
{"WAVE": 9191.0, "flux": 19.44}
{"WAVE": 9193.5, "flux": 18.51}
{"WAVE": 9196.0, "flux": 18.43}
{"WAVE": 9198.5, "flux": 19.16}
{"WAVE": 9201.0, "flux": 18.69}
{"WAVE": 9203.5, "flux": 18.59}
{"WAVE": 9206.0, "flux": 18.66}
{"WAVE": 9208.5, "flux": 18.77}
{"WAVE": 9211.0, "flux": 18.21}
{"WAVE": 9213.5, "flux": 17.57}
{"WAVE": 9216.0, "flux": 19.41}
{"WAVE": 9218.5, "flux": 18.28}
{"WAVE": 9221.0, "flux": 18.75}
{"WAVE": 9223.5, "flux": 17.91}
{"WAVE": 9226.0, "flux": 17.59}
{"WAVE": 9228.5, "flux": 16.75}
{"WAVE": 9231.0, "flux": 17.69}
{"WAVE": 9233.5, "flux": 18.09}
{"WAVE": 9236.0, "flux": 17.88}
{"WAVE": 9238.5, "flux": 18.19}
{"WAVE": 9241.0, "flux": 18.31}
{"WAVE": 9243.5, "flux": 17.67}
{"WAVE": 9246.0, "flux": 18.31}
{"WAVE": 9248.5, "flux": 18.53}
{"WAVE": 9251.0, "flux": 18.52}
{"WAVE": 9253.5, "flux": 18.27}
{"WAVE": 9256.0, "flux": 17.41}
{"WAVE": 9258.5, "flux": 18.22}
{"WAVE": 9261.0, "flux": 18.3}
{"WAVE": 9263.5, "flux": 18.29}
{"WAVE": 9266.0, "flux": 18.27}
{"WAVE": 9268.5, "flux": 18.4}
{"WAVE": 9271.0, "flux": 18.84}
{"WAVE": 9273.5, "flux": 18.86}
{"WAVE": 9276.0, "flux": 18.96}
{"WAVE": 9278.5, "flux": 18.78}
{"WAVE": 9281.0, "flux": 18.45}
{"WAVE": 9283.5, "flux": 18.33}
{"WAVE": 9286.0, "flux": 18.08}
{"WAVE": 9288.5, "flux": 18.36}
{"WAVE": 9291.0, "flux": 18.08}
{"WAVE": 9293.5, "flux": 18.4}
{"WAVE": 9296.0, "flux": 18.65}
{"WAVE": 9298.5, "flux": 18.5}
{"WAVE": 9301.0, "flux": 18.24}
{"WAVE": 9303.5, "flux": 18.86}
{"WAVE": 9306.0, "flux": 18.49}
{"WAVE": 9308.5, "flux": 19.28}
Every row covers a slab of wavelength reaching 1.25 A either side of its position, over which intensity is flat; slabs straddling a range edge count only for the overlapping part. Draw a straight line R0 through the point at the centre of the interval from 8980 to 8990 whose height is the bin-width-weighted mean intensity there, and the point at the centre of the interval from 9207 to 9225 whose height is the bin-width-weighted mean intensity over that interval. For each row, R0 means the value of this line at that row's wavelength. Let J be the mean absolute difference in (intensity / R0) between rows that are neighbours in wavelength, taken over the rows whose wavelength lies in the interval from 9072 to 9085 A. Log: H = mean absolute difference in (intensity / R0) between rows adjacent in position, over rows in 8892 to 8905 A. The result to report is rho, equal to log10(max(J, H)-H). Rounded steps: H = 0.022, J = 0.023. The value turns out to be -2.9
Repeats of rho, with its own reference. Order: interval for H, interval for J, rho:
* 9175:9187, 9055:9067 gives -2.2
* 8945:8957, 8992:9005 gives -1.5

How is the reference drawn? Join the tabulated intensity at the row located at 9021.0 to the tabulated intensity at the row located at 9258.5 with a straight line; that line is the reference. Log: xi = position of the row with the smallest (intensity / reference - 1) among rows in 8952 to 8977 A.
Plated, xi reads 8956.0 A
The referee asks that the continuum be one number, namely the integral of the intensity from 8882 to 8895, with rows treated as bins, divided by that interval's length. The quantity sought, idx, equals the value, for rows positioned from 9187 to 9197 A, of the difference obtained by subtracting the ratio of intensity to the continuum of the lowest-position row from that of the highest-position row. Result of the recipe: -0.016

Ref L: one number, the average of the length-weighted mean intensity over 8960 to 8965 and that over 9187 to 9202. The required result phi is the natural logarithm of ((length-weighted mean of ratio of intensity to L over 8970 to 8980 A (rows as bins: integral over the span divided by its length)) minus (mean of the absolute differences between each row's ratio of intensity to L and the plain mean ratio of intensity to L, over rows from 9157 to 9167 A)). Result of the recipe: 0.004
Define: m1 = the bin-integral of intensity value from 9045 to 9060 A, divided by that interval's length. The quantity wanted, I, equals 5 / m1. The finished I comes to 0.259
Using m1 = 19.3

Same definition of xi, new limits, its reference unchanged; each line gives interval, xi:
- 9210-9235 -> 9228.5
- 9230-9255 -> 9231.0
